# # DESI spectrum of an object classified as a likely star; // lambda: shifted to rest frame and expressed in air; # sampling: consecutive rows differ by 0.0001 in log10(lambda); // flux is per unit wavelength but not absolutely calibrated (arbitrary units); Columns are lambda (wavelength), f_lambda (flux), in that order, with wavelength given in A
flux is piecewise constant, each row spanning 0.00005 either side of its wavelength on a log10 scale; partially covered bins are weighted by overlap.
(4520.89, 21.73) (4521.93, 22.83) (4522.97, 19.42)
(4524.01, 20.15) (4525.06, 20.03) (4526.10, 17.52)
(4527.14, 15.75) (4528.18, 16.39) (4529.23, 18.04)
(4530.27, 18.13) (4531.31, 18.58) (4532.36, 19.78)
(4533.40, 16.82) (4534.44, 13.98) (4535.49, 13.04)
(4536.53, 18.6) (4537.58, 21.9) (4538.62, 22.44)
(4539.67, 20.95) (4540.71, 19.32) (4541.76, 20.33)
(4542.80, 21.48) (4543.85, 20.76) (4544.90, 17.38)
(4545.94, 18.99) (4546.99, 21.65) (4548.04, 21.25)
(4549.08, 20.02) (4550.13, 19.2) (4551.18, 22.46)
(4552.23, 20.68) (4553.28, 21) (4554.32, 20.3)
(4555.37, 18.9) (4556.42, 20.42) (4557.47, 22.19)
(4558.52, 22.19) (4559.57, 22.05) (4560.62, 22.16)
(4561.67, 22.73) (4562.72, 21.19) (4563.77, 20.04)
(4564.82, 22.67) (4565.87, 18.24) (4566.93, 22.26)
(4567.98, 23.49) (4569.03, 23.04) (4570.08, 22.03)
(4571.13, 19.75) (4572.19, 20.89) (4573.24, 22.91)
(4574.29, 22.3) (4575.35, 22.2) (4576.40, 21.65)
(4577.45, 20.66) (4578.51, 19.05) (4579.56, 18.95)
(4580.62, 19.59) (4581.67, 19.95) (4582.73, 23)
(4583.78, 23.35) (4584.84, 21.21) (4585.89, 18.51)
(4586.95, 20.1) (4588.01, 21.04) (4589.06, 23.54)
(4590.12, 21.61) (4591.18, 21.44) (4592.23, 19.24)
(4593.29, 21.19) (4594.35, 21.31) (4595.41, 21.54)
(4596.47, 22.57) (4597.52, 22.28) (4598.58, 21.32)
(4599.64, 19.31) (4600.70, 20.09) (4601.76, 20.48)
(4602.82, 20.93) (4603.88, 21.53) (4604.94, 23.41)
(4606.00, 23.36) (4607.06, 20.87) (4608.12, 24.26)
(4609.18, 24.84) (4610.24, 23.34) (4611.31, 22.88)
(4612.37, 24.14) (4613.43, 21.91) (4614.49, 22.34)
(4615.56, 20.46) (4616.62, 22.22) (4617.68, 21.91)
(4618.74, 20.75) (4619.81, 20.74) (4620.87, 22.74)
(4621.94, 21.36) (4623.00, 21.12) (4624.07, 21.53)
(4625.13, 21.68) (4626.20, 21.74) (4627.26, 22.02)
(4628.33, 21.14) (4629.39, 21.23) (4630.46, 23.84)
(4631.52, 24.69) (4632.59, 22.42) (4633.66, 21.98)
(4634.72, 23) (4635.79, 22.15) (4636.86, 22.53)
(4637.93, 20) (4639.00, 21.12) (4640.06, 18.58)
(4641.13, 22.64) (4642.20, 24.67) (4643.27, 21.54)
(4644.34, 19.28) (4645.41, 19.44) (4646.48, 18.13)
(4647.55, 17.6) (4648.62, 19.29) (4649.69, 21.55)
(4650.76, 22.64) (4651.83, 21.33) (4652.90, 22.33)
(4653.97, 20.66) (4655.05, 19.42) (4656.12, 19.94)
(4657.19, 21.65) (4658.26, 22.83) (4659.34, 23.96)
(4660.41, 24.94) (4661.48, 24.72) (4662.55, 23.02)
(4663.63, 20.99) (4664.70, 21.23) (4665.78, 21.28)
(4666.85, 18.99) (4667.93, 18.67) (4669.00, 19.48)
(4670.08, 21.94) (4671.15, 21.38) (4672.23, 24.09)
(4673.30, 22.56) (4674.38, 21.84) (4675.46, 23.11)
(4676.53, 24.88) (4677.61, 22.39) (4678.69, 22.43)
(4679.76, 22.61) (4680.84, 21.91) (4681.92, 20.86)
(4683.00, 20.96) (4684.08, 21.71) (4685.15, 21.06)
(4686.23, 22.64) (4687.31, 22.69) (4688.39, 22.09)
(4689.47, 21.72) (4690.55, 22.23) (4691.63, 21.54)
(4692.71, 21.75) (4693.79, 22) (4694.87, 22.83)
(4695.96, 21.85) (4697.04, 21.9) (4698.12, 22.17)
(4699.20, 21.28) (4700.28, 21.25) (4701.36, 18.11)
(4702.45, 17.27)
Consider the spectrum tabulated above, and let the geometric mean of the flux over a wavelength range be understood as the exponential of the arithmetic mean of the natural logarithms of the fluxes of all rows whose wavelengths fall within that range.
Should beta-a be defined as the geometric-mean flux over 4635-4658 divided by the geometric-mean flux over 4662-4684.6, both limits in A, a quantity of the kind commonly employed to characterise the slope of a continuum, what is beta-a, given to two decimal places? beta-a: 0.96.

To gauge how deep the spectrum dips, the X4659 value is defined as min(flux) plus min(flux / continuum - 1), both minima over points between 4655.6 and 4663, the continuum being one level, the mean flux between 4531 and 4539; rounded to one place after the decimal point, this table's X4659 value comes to 20.0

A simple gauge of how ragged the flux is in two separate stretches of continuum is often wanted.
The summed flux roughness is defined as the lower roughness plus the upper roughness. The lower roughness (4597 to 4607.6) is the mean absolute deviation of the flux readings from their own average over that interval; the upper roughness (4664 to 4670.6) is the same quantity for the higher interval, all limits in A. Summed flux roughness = 2.25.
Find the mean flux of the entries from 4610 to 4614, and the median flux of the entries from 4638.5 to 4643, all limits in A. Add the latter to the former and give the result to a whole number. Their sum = 45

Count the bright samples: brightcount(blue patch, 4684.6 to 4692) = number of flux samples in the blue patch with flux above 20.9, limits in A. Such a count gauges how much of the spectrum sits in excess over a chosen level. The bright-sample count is 7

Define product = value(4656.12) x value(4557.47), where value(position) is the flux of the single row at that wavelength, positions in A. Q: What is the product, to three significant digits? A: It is 442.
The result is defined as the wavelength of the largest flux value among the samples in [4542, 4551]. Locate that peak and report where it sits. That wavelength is 4546.99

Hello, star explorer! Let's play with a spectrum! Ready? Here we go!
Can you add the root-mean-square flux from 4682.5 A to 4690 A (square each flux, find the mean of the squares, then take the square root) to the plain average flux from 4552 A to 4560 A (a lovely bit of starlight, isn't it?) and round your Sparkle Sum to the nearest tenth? 42.8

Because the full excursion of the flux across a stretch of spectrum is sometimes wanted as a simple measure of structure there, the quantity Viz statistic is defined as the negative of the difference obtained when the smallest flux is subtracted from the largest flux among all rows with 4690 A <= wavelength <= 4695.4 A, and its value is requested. -1.3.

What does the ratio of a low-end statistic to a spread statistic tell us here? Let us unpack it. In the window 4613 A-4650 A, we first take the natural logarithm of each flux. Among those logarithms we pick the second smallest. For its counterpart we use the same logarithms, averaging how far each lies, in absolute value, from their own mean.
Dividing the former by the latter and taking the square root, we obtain 7.1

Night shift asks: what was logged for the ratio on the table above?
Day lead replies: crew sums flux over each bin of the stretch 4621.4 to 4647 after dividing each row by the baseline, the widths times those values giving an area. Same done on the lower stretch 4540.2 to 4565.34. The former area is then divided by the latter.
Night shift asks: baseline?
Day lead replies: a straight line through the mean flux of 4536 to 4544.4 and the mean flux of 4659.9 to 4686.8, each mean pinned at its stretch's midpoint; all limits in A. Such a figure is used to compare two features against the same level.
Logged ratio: 1.02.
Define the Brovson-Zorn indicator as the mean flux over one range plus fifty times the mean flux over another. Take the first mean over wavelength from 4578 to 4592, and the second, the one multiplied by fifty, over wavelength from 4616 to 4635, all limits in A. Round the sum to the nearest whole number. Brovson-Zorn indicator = 1121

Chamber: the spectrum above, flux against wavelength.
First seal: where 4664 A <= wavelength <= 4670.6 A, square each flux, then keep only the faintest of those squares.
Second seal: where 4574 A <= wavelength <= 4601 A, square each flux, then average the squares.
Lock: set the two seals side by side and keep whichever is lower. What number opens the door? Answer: 349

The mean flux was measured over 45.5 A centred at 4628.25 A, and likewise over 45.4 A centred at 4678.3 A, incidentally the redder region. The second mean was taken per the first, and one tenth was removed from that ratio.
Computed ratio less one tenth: 0.910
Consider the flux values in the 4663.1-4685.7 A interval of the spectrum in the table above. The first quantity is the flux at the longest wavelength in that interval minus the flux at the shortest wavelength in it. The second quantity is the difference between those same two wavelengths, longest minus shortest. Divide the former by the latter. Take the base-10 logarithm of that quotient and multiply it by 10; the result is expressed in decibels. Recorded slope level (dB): -24.9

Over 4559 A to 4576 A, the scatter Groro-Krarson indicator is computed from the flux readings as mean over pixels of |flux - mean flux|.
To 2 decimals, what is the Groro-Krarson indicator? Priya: 1.08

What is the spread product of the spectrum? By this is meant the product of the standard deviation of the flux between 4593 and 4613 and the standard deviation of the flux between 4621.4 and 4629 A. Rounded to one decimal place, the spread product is 0.5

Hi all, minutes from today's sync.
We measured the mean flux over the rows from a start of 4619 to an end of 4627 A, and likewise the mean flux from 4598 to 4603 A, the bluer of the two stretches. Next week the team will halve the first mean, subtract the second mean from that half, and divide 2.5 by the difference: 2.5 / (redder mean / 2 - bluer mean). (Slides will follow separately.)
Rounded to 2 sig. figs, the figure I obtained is -0.26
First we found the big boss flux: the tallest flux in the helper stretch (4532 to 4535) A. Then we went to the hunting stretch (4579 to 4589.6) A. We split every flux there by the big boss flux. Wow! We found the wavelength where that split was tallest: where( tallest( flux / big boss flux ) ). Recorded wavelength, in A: 4589.06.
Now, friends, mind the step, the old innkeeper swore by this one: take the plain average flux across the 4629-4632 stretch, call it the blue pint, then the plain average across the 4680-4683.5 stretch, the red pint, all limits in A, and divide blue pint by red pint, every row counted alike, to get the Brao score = 1.09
